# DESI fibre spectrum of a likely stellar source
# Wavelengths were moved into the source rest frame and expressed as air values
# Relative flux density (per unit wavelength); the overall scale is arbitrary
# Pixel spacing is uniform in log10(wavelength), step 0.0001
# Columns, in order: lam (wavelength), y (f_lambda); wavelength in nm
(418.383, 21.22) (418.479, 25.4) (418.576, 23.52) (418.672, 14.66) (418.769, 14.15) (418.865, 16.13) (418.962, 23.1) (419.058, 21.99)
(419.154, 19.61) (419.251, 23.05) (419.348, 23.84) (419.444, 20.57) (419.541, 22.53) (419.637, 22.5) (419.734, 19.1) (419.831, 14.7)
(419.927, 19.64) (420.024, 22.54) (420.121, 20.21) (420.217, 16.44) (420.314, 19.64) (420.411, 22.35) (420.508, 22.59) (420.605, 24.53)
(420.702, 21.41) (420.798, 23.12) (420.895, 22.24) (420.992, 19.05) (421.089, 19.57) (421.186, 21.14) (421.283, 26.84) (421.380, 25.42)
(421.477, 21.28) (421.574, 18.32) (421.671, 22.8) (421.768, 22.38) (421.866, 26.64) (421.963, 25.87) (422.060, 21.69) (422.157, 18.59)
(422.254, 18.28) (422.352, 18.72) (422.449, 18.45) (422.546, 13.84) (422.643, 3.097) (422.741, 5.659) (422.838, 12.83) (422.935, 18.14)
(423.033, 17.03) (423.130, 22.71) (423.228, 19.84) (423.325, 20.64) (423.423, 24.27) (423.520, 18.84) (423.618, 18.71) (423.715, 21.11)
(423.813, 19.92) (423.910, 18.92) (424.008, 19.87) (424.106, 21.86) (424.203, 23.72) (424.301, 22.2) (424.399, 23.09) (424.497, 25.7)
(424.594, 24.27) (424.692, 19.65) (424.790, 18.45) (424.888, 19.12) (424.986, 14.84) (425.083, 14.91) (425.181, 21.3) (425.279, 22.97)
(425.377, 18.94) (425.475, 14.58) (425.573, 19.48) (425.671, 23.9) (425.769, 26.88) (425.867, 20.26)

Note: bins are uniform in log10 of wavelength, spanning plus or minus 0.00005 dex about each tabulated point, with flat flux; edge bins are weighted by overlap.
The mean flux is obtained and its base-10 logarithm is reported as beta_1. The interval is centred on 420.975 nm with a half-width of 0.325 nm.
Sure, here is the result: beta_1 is 1.34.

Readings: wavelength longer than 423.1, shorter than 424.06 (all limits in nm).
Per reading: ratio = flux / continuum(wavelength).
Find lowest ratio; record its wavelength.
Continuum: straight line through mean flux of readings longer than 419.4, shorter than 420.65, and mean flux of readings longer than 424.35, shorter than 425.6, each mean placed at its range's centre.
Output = 423.618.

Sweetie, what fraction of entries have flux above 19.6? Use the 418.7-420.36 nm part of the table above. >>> 0.71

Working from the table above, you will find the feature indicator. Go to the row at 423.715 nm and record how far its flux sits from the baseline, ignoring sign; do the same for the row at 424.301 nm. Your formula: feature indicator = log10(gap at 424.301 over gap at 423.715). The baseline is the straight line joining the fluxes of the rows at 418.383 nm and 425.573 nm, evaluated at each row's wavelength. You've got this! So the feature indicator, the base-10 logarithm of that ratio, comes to 0.31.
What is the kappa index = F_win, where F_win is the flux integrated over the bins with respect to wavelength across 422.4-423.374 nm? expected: 15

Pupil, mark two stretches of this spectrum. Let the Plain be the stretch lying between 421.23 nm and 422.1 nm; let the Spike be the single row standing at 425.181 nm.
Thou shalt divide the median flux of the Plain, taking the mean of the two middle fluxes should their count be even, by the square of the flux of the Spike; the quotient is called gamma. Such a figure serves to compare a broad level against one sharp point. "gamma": 0.050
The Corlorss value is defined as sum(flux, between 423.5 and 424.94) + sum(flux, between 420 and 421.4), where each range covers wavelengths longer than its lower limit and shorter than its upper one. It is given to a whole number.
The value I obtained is 643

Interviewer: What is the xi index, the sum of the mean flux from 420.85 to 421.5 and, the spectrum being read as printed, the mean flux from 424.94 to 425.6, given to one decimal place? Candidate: 40.4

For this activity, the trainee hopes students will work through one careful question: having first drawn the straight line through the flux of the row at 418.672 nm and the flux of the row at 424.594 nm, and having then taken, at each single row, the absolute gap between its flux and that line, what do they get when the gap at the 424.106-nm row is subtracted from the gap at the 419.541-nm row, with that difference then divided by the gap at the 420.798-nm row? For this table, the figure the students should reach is 1.0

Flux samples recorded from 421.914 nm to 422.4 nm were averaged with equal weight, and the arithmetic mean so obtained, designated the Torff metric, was 20.6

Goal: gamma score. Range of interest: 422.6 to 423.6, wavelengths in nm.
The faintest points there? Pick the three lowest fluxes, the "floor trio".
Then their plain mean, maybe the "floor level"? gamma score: 7.2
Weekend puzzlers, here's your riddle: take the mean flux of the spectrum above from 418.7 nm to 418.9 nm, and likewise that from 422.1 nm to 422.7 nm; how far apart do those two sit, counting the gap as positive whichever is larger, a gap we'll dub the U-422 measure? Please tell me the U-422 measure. 0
